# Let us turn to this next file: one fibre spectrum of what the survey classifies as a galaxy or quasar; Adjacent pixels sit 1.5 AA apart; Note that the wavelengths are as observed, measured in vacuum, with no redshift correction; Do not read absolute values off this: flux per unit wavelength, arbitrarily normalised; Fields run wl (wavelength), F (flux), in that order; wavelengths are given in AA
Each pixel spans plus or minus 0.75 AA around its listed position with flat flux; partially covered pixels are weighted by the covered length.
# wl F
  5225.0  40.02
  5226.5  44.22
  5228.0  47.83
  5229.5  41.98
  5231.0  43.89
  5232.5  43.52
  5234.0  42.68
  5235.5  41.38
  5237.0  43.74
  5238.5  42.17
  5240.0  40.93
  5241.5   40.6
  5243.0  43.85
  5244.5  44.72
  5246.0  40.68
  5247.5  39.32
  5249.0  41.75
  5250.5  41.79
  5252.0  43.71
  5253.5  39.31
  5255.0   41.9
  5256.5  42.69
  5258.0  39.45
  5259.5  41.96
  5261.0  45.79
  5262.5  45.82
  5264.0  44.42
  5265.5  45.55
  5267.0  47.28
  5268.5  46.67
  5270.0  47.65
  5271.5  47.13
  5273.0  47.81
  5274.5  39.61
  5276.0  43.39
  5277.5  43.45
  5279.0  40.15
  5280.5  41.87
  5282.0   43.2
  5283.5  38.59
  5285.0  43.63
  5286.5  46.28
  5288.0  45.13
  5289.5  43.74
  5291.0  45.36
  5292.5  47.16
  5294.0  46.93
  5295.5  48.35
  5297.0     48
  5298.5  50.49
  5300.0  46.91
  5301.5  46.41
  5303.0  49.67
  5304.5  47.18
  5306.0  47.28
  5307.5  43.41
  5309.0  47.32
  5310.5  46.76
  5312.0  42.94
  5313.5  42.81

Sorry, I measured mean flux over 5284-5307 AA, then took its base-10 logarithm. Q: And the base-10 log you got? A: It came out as 1.67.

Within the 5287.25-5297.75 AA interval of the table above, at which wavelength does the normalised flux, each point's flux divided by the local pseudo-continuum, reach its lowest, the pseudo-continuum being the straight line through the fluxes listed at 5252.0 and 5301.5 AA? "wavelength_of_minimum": 5289.5 AA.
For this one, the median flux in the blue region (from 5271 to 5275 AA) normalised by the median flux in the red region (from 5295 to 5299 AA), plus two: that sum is 2.97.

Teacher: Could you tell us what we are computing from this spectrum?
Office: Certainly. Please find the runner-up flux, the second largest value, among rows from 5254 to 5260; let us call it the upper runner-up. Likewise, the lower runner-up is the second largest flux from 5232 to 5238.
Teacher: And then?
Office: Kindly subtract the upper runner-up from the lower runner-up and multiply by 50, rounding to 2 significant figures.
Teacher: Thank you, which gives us 78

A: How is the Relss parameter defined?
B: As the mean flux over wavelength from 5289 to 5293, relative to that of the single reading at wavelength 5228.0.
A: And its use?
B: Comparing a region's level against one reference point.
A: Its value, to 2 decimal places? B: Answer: 0.95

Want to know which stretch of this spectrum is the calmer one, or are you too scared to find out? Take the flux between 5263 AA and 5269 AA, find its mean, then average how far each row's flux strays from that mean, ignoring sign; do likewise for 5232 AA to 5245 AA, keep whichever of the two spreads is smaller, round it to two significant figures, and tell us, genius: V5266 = 1.0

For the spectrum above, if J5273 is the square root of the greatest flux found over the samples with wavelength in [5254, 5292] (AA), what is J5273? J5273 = 6.91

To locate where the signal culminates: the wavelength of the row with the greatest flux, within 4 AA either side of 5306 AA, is 5303.0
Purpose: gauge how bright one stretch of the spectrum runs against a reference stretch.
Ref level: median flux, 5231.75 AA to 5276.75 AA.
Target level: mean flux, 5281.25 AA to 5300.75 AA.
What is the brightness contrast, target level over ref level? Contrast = 1.06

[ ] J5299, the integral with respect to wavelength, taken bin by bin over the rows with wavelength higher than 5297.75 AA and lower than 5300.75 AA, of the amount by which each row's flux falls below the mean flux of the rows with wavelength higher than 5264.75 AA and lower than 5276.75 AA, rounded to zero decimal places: -9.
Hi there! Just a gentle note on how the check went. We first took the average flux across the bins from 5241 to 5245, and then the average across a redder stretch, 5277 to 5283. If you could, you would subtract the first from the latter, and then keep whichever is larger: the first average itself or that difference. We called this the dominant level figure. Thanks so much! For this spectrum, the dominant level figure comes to 43.1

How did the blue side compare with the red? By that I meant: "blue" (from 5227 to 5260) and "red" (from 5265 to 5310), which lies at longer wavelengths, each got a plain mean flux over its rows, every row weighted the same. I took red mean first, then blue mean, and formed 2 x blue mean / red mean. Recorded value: 1.86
